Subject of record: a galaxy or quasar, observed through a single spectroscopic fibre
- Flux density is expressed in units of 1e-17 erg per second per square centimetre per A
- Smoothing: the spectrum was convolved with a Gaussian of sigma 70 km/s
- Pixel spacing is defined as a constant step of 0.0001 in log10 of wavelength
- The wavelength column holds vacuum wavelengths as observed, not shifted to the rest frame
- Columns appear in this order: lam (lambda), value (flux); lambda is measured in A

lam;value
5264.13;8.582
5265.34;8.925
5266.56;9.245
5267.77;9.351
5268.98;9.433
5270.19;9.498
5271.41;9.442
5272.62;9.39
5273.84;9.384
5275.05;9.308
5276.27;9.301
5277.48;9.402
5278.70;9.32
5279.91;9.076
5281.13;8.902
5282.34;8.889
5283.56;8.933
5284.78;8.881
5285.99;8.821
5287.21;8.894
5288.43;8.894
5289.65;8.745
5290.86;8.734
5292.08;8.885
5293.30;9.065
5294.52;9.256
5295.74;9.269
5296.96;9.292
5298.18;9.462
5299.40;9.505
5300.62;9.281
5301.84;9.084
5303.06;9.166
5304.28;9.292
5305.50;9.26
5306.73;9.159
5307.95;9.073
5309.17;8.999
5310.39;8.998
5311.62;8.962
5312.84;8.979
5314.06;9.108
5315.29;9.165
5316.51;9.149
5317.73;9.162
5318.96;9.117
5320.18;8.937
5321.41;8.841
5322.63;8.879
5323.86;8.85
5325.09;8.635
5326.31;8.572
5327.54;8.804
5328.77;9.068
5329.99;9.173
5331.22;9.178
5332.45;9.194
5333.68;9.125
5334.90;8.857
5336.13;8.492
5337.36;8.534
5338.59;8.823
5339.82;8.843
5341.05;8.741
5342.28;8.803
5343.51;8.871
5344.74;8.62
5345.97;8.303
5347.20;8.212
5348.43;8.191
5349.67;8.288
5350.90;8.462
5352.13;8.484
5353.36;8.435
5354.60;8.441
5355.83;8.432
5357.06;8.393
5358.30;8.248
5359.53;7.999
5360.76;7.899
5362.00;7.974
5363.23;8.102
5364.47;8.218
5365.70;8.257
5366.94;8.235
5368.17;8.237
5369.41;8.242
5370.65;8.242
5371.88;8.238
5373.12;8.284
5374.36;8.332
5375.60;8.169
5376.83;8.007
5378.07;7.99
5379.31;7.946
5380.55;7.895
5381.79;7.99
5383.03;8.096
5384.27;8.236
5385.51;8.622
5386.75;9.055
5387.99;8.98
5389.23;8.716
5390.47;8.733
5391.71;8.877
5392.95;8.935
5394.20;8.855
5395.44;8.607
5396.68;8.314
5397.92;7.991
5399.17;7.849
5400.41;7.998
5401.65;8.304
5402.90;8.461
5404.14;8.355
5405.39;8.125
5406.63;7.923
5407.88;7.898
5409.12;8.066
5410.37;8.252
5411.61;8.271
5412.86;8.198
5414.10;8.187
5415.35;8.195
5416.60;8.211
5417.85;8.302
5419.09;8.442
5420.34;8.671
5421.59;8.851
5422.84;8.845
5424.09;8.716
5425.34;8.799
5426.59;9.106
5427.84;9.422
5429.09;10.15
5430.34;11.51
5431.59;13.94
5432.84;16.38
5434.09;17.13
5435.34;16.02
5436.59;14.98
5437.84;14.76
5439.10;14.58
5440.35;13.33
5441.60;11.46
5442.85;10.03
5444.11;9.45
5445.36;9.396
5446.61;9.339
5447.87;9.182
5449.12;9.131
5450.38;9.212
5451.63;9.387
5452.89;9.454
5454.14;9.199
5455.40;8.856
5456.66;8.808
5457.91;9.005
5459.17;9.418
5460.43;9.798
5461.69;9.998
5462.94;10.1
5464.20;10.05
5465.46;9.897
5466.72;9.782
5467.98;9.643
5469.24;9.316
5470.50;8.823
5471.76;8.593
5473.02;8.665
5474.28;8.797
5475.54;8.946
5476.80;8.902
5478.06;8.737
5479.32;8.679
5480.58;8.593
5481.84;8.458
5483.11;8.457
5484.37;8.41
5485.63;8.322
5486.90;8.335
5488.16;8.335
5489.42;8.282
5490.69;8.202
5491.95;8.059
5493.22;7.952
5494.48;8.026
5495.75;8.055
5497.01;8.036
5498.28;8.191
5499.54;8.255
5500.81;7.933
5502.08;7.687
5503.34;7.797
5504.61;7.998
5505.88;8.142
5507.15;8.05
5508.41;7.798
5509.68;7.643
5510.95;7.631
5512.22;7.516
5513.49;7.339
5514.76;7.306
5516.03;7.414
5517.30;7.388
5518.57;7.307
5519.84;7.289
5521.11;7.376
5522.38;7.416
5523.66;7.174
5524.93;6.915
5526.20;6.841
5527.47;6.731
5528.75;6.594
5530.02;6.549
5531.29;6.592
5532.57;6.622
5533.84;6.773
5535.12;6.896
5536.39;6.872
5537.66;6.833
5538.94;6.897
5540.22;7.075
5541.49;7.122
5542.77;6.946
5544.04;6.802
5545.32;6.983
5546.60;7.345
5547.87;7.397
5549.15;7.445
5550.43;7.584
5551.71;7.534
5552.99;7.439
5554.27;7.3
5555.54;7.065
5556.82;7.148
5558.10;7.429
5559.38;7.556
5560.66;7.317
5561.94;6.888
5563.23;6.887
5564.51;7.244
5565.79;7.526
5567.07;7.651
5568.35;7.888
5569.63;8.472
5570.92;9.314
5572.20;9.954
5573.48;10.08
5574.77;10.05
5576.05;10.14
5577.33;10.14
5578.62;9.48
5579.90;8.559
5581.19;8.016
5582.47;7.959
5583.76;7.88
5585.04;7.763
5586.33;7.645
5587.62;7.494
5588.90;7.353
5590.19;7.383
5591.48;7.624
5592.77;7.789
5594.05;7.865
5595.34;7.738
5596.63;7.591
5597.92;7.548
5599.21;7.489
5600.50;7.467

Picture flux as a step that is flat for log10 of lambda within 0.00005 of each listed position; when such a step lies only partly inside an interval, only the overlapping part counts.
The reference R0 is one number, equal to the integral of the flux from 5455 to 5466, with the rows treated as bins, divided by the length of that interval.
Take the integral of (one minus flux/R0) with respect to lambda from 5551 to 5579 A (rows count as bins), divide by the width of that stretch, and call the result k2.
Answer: 0.14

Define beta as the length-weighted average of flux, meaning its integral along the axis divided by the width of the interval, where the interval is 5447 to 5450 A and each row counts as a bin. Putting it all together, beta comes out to 9.2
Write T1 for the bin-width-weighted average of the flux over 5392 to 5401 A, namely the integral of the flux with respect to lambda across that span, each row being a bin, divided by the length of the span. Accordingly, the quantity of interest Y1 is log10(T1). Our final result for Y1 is 0.92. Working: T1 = 8.4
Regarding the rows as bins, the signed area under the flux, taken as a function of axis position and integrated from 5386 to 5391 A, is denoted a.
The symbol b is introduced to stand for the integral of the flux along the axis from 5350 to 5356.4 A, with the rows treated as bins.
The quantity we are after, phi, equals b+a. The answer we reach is 98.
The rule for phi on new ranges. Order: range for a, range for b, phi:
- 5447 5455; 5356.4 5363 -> 128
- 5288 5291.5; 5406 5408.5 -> 51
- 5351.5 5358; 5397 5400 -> 79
